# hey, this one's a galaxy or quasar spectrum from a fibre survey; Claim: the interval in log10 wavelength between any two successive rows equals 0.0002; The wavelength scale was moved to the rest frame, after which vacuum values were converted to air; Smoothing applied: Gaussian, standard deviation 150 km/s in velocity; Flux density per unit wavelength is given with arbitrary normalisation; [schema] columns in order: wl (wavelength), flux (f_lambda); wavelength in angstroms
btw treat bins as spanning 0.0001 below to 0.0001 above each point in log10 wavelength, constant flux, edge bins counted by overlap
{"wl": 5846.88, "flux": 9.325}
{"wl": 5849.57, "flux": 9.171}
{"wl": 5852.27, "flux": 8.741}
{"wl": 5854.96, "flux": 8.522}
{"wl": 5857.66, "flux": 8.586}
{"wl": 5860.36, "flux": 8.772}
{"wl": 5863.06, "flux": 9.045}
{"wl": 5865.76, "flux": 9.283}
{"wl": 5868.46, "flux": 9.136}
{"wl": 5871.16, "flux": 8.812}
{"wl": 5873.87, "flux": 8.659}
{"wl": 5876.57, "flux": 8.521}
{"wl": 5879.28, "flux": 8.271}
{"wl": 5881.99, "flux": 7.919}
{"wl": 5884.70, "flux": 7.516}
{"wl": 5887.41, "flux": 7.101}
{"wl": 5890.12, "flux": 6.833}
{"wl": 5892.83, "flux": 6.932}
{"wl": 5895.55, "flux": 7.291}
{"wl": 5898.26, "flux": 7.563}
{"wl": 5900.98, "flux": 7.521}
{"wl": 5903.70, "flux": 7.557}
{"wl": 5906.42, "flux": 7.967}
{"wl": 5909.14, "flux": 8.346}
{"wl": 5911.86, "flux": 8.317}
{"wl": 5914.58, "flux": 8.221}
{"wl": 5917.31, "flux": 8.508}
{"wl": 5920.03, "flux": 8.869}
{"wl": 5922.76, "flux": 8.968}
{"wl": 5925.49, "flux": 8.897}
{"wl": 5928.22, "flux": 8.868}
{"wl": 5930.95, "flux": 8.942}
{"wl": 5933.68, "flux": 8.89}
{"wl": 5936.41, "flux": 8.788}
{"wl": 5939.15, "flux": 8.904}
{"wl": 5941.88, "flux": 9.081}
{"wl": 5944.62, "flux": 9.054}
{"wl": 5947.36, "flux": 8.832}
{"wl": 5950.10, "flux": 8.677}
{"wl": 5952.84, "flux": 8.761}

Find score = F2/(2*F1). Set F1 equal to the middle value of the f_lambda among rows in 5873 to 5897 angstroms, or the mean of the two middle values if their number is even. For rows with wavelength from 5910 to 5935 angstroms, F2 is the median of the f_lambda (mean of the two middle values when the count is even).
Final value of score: 0.59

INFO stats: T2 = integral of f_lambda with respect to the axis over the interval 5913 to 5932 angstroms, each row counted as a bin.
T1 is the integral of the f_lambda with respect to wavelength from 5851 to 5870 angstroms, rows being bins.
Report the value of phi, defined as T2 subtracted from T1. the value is 2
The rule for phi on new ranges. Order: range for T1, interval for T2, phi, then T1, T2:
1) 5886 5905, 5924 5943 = -31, 138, 169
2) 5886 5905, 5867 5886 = -22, 138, 160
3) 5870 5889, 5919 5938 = -15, 154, 169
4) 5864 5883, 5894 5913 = 17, 165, 148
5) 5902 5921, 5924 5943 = -13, 156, 169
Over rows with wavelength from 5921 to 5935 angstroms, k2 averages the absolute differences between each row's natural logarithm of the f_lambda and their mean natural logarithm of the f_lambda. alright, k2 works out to 0.004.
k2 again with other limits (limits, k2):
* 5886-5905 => 0.036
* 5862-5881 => 0.033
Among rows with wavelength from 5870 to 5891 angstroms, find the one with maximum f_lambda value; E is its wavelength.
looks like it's 5871.16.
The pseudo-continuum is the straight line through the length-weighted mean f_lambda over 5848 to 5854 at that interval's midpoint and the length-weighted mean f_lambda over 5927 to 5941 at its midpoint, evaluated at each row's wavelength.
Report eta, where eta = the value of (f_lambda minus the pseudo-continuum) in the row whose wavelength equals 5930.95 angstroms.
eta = 0.1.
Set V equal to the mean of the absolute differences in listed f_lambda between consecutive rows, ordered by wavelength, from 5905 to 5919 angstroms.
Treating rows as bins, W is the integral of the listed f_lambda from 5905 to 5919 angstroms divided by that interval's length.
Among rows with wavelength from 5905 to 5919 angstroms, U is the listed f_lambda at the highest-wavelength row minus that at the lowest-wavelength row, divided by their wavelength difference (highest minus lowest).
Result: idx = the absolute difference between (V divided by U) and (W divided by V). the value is 38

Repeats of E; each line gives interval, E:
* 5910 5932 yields 5922.76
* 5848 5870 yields 5865.76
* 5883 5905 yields 5898.26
